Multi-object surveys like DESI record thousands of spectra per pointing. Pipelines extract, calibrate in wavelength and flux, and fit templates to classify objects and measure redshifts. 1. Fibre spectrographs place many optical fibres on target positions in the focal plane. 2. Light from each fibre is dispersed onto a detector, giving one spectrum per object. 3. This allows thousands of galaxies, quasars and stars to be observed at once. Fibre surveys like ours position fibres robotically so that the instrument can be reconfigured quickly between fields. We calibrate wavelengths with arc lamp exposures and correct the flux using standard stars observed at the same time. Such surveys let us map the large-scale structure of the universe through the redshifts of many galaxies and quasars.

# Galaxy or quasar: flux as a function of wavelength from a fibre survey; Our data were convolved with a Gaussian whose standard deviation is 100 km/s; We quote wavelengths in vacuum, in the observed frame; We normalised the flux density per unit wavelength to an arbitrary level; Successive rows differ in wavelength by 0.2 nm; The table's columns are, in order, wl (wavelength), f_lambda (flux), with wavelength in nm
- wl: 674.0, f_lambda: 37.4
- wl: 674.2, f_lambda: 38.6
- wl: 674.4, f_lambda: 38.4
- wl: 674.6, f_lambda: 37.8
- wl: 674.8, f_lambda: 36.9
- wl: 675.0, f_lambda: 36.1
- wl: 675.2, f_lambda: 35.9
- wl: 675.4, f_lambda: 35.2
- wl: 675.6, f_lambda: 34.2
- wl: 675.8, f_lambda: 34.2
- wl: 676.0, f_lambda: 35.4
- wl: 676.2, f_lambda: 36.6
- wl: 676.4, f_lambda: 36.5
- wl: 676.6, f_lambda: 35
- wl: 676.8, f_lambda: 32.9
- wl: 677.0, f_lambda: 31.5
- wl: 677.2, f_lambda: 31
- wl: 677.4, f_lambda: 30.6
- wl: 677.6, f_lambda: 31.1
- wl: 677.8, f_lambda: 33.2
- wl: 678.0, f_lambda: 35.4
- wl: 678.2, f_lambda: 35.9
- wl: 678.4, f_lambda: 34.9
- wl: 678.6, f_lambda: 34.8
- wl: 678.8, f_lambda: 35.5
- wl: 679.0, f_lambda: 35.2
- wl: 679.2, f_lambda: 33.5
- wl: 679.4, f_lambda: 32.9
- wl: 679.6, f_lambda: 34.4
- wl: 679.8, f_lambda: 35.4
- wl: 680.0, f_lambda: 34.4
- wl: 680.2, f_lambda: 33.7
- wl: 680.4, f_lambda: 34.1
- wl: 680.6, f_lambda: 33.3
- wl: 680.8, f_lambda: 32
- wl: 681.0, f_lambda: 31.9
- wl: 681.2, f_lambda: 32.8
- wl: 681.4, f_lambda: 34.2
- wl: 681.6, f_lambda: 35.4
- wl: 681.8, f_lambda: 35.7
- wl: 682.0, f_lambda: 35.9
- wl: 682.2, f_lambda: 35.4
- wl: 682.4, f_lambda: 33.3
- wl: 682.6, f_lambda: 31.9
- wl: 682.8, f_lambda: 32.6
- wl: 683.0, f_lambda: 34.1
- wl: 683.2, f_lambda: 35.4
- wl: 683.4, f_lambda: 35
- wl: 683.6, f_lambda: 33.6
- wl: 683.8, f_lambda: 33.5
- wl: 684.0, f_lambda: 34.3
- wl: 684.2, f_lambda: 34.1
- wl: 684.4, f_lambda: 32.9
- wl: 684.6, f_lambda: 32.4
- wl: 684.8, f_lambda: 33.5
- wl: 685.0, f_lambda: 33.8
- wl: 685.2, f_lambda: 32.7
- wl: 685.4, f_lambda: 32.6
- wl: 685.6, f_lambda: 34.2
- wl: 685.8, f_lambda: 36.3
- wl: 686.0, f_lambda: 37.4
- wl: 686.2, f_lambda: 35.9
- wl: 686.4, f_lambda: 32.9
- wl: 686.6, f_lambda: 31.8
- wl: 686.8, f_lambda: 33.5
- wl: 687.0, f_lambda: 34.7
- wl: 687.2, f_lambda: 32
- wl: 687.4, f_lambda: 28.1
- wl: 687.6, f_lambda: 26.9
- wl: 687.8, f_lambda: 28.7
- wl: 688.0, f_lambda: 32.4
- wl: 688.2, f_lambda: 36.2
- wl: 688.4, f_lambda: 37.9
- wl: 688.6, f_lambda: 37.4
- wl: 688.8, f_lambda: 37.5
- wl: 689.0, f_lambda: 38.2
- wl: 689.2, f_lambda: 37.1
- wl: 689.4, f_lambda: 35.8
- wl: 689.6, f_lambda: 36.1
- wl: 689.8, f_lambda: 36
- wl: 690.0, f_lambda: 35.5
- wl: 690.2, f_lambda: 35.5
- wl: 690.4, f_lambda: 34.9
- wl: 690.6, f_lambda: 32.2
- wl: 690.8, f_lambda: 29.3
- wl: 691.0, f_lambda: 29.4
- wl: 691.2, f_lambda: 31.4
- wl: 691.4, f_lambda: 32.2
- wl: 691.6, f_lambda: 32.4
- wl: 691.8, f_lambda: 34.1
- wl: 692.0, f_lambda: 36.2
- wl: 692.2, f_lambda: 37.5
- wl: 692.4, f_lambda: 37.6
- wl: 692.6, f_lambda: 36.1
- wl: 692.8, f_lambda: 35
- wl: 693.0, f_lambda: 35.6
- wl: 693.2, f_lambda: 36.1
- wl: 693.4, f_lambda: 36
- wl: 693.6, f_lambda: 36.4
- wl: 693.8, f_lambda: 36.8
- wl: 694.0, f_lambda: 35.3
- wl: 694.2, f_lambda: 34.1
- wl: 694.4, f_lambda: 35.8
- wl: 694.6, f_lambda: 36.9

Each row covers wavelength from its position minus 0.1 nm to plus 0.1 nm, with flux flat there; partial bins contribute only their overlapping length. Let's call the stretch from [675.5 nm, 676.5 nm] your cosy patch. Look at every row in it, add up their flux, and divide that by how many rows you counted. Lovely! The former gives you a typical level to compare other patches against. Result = 35.4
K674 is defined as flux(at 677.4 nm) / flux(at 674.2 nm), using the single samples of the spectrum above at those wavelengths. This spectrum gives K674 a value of 0.79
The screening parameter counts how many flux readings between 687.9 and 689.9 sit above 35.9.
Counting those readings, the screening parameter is 8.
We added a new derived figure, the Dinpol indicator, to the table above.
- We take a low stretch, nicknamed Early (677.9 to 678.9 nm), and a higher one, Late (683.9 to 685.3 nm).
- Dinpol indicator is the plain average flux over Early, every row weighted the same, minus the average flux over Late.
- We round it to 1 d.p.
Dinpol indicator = 1.9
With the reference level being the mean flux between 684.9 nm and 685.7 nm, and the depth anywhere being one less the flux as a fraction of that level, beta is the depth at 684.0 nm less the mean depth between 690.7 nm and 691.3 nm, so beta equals -0.128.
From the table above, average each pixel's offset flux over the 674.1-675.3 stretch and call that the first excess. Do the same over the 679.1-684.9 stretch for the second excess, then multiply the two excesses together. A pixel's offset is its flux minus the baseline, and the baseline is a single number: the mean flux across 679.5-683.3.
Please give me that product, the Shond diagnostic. -0.5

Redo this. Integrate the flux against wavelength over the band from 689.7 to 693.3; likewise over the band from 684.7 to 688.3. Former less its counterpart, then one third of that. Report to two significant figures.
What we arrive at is 1.6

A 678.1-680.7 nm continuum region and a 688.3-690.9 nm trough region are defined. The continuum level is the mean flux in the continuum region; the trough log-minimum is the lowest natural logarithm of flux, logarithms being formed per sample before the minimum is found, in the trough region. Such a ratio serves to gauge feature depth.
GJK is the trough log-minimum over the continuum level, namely 0.0980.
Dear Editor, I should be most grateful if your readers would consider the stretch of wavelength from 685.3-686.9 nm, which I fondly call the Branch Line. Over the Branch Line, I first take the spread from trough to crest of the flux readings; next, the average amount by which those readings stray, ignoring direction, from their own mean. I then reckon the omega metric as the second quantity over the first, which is 0.30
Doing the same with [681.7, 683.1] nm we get 0.33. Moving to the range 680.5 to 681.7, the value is 0.30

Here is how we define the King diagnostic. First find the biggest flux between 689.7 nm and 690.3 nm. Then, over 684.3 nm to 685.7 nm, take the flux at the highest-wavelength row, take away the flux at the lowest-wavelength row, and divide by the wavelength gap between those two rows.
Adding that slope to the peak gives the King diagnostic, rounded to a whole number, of 37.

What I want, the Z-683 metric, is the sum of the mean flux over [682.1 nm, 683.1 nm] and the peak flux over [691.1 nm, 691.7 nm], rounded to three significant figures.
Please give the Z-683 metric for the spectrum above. 65.9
